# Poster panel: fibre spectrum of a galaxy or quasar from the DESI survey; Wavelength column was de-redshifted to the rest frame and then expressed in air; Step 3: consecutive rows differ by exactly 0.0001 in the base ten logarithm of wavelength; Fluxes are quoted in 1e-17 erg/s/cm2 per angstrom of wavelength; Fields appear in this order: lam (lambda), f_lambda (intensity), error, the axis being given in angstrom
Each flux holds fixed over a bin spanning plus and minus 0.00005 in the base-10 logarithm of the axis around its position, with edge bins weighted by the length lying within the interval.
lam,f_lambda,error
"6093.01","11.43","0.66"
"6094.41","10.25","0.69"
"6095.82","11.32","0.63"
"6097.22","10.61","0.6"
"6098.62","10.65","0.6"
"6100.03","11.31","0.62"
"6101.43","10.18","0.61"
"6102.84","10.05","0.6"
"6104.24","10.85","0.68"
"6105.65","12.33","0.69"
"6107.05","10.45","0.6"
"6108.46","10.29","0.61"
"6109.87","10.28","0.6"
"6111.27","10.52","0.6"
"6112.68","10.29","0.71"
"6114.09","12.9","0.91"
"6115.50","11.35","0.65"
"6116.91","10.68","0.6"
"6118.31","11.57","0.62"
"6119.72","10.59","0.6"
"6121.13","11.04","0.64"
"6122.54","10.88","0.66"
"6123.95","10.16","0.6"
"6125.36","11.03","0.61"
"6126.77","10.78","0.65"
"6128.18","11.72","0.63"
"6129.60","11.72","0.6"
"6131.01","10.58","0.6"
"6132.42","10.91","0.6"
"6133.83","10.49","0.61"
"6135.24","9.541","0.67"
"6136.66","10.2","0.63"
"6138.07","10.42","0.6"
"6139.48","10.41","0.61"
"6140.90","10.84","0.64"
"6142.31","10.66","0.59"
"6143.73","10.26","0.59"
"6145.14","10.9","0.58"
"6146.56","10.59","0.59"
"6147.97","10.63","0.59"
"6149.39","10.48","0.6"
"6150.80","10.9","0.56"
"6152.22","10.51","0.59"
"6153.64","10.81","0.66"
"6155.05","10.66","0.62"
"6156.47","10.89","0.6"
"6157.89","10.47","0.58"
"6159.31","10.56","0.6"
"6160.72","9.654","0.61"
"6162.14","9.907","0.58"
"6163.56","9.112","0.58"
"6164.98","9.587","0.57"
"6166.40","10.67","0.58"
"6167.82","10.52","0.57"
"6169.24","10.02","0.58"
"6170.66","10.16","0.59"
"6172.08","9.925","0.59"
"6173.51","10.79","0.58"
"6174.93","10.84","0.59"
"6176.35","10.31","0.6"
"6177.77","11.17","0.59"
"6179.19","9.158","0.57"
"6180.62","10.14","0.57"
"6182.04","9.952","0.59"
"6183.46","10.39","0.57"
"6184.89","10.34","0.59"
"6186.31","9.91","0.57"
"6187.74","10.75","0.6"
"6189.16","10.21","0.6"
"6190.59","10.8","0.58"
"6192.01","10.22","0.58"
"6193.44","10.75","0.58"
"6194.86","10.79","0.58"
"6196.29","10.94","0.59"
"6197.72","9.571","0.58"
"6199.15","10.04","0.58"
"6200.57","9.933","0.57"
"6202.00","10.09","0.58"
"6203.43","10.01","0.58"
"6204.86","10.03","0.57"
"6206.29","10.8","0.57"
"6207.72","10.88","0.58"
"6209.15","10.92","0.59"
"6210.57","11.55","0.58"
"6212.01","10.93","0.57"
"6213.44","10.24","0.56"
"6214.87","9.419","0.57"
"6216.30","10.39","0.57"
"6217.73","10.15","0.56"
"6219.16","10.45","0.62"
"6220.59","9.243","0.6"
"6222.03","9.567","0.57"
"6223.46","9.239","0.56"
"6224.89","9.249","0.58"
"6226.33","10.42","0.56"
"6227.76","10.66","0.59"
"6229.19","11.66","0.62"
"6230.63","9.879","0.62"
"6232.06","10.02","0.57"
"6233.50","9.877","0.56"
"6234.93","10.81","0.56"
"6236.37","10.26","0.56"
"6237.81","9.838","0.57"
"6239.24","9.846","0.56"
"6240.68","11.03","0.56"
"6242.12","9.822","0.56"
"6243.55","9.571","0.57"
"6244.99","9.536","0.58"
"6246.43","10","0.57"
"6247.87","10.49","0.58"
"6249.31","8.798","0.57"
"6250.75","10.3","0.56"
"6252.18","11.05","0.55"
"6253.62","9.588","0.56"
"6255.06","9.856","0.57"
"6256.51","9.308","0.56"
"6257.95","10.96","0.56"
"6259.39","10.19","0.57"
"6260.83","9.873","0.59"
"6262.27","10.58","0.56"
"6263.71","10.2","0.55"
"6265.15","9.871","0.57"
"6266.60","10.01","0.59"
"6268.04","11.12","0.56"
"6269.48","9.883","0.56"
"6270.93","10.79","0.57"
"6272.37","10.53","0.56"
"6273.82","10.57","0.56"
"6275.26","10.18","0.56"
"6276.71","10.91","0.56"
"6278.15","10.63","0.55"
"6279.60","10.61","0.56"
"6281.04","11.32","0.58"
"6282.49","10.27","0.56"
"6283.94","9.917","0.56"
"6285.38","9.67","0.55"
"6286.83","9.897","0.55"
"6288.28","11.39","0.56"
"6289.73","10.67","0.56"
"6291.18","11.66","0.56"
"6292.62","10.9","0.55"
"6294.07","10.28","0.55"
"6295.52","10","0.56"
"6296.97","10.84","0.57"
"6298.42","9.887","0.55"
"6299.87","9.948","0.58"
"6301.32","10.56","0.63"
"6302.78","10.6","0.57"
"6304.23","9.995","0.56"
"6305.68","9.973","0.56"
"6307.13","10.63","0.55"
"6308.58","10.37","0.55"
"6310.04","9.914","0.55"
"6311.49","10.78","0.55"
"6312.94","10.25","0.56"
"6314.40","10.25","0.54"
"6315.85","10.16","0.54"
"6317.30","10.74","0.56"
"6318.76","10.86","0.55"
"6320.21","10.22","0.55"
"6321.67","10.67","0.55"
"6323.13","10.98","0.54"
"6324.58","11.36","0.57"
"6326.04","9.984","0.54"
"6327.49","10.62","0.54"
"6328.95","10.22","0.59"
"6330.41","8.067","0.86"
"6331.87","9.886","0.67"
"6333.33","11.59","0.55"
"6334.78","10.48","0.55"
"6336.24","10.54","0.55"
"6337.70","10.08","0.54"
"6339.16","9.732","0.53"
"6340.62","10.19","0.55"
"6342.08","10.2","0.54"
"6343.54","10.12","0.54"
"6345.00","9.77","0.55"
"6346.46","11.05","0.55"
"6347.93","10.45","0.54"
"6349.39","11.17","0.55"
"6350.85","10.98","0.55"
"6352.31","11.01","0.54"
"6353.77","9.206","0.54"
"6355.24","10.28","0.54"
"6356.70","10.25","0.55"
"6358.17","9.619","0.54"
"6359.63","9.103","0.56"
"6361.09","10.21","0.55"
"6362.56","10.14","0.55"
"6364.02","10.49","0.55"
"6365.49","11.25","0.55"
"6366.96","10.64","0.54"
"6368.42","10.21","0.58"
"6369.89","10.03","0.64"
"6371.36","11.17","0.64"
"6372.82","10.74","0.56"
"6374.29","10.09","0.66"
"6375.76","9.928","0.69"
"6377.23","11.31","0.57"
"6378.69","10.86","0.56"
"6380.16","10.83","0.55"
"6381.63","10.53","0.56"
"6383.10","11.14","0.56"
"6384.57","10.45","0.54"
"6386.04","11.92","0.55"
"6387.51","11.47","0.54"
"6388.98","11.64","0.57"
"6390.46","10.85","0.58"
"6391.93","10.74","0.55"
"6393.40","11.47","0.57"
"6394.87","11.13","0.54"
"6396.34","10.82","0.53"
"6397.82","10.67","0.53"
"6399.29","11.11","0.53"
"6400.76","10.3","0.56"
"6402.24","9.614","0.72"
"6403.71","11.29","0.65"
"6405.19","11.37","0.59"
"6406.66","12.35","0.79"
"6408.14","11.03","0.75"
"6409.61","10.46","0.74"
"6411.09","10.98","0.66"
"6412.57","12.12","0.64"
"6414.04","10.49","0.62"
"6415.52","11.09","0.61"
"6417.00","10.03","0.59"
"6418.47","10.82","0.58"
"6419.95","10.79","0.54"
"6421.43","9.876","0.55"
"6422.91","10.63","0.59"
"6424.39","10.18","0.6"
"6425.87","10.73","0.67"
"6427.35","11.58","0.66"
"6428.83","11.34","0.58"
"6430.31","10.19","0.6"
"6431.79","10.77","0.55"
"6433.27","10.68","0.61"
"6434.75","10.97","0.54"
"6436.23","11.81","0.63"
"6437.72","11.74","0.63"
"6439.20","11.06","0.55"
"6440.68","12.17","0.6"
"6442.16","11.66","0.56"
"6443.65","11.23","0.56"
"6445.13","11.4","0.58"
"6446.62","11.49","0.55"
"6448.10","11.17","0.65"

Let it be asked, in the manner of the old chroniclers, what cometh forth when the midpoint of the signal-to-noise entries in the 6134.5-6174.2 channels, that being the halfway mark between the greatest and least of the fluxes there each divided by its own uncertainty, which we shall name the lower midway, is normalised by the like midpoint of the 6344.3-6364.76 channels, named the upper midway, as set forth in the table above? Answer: 0.92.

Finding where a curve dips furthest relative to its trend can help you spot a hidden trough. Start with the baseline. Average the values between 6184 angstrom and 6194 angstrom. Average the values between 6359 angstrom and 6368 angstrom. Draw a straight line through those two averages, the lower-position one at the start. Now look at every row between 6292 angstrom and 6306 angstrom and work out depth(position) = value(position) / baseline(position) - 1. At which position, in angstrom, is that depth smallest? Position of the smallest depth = 6298.42 angstrom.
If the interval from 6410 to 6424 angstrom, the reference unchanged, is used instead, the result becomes 6421.43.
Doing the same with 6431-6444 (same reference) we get 6433.27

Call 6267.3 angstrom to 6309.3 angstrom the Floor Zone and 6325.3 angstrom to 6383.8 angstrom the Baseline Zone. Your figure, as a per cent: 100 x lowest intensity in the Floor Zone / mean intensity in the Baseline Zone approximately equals 93.4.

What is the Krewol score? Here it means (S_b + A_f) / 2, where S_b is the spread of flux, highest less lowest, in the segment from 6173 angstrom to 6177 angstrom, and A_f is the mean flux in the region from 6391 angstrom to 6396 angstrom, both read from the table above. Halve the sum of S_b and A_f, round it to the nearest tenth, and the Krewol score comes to 5.8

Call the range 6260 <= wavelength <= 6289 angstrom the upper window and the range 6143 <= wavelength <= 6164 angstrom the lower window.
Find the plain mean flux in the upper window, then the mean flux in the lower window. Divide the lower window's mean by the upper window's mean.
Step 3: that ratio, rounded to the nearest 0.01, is 1.00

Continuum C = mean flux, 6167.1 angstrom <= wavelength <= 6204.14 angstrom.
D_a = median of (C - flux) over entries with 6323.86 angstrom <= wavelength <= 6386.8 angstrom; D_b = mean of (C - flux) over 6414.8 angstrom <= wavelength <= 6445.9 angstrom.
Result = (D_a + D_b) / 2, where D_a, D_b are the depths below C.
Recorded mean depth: -0.42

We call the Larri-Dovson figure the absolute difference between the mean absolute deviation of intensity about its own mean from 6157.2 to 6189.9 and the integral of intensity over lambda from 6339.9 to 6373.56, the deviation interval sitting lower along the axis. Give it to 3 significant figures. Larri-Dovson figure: 348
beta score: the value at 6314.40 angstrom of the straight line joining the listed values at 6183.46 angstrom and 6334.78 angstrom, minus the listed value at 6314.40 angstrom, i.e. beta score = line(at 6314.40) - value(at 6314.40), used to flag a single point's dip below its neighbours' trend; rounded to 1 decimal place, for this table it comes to 0.2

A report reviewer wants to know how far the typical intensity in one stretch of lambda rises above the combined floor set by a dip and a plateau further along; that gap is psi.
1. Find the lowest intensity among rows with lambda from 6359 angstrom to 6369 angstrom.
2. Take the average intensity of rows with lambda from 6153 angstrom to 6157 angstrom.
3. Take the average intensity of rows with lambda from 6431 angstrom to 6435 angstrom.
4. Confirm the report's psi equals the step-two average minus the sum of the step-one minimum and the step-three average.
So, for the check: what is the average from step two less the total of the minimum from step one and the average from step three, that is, -9.1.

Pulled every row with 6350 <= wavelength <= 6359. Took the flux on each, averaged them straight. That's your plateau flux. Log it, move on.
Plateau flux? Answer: 10.2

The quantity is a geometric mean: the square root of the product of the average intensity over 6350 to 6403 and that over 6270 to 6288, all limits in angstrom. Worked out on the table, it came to 10.5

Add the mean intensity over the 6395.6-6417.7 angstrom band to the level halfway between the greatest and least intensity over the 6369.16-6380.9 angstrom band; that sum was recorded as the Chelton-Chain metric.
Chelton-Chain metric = 21.5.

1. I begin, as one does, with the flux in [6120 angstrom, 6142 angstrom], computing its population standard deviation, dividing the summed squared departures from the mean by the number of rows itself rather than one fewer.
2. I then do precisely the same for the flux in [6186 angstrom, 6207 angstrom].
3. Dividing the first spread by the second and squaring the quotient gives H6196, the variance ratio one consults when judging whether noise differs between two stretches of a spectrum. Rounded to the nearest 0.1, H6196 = 1.7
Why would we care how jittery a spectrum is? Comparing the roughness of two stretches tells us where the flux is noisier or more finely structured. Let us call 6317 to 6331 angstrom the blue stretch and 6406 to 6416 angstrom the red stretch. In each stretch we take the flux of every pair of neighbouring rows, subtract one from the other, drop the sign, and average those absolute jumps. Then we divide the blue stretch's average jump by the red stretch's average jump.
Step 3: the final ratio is 0.75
